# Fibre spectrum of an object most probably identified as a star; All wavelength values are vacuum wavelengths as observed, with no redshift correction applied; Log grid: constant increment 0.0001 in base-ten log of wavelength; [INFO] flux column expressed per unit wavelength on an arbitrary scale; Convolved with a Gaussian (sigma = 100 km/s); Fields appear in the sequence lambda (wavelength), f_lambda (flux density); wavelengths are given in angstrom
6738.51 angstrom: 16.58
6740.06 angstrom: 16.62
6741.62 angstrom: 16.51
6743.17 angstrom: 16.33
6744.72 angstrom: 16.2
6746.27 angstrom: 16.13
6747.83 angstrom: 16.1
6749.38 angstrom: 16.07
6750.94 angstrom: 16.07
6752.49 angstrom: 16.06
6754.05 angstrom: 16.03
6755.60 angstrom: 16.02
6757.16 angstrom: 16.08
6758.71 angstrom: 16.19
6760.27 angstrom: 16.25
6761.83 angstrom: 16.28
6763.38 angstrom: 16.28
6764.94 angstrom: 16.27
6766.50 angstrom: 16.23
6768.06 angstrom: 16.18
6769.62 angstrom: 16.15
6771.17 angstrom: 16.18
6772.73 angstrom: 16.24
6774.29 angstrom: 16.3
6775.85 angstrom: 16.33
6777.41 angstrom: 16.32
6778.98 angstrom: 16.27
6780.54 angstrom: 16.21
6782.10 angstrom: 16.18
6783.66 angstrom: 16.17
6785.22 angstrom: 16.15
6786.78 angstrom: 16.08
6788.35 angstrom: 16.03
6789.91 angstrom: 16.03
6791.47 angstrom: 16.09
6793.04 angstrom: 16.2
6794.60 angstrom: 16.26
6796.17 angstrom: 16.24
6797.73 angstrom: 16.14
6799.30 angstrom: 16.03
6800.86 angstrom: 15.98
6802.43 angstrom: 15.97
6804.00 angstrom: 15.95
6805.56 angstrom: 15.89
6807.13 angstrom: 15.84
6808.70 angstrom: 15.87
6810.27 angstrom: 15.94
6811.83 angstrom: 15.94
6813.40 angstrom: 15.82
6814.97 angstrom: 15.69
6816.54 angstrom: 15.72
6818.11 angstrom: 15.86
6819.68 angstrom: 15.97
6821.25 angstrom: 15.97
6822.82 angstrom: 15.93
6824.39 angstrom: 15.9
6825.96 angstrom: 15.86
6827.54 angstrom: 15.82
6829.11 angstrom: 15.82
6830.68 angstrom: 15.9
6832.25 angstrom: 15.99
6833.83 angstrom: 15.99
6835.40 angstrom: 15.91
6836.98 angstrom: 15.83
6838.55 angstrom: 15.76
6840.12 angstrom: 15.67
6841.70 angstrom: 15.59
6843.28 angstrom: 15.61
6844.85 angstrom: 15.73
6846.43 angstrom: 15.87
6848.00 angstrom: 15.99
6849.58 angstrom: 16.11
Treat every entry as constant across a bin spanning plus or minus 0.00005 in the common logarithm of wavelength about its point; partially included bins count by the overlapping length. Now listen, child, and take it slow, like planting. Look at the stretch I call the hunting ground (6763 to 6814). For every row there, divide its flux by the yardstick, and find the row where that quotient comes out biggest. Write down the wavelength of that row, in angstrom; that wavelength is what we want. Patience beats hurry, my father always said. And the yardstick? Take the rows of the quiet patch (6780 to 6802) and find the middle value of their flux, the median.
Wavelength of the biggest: 6775.85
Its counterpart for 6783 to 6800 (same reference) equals 6794.60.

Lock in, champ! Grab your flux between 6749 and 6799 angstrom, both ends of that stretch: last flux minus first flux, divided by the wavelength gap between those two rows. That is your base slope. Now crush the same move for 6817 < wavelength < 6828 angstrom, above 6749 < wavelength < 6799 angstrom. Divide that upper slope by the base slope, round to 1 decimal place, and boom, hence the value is -2.9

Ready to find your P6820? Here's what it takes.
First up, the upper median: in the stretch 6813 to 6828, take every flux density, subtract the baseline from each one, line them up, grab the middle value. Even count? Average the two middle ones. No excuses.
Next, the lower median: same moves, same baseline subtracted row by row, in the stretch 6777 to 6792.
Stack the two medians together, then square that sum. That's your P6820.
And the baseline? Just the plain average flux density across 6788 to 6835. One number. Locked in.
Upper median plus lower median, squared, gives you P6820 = 0.012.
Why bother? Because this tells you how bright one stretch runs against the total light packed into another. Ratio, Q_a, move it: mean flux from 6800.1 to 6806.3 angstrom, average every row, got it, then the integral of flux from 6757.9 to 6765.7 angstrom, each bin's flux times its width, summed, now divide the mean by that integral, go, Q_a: 0.13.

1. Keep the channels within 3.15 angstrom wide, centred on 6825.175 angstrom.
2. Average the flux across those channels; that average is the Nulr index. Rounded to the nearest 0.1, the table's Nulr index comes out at 15.9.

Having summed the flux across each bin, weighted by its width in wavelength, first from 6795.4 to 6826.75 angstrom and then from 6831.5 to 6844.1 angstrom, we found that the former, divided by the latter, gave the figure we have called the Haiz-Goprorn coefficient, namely 2.51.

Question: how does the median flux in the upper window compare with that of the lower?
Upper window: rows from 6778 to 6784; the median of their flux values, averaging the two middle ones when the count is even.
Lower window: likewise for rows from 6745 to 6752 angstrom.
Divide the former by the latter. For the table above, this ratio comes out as 1.01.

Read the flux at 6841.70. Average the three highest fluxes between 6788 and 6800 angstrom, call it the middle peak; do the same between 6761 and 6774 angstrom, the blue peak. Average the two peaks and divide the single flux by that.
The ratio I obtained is 0.959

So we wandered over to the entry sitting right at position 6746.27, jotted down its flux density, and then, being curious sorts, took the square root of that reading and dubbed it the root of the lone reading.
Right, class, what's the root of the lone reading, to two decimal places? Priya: 4.02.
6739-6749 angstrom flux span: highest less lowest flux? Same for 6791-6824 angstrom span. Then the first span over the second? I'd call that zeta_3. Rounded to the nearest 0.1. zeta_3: 0.9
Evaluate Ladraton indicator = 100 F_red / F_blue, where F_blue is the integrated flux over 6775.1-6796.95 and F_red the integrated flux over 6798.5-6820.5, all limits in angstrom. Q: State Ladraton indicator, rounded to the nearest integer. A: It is 99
